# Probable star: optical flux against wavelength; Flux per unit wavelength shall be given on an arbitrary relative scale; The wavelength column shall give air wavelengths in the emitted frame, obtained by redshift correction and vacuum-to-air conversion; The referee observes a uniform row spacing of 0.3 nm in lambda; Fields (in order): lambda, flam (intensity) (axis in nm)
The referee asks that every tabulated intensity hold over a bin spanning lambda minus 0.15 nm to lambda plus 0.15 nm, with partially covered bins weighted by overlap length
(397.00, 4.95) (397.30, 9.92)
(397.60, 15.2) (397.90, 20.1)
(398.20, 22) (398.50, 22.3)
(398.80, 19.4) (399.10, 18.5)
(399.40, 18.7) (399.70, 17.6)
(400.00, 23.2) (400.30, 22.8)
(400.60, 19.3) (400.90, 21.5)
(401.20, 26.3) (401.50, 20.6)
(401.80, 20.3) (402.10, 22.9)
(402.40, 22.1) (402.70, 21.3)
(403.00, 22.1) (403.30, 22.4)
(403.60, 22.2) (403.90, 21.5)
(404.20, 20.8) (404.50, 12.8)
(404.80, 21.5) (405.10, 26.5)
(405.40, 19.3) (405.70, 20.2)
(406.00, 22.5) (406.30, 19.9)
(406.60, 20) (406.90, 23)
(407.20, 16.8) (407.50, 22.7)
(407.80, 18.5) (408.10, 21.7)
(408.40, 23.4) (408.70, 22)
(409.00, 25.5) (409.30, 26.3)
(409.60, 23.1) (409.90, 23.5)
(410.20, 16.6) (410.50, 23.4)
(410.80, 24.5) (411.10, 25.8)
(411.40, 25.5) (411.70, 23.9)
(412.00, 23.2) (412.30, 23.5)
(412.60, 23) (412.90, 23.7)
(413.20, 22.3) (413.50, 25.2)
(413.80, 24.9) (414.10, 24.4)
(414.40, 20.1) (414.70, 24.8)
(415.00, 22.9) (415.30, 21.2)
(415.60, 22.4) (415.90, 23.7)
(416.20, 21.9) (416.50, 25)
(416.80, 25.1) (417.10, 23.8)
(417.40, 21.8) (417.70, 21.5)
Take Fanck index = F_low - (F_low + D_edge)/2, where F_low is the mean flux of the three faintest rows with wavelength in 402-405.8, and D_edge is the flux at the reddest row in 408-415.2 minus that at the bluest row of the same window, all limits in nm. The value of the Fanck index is 8.1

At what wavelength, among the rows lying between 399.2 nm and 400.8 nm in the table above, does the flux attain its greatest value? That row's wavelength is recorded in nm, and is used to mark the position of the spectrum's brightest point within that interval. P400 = 400.00 nm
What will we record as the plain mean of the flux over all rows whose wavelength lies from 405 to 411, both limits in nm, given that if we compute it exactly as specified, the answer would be 22.0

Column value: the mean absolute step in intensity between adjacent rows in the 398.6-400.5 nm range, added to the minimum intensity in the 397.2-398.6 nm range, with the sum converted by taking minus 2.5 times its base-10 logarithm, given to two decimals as -2.66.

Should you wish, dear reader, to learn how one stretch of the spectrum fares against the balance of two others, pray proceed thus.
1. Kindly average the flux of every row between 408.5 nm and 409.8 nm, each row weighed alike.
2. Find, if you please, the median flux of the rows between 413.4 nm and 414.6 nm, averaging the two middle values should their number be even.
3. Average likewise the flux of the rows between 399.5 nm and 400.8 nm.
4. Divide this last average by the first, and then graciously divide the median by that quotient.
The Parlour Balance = 28.8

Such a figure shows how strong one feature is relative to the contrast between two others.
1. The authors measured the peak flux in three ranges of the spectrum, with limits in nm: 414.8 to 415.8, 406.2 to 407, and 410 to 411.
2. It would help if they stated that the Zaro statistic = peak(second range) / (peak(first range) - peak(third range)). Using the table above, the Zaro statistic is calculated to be -14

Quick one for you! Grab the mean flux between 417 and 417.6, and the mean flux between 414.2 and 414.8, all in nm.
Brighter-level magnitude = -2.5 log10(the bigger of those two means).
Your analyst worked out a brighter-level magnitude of -3.39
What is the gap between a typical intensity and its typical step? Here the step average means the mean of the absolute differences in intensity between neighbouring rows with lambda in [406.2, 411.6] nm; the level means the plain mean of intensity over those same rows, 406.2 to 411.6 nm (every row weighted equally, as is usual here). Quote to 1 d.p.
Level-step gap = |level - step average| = 19.4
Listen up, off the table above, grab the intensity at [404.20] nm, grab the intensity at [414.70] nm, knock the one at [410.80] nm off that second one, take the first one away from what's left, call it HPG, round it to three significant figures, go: -20.5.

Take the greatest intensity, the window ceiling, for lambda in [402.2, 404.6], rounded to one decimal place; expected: 22.4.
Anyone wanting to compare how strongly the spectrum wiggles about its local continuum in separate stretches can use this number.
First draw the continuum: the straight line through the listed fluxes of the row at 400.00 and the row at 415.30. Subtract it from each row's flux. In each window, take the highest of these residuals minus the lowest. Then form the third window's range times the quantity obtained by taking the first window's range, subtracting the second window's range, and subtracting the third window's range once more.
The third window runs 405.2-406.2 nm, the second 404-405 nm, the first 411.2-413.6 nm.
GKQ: -30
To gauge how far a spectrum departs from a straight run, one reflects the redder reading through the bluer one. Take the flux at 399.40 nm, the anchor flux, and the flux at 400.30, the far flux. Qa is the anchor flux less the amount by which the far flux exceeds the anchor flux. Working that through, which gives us 15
